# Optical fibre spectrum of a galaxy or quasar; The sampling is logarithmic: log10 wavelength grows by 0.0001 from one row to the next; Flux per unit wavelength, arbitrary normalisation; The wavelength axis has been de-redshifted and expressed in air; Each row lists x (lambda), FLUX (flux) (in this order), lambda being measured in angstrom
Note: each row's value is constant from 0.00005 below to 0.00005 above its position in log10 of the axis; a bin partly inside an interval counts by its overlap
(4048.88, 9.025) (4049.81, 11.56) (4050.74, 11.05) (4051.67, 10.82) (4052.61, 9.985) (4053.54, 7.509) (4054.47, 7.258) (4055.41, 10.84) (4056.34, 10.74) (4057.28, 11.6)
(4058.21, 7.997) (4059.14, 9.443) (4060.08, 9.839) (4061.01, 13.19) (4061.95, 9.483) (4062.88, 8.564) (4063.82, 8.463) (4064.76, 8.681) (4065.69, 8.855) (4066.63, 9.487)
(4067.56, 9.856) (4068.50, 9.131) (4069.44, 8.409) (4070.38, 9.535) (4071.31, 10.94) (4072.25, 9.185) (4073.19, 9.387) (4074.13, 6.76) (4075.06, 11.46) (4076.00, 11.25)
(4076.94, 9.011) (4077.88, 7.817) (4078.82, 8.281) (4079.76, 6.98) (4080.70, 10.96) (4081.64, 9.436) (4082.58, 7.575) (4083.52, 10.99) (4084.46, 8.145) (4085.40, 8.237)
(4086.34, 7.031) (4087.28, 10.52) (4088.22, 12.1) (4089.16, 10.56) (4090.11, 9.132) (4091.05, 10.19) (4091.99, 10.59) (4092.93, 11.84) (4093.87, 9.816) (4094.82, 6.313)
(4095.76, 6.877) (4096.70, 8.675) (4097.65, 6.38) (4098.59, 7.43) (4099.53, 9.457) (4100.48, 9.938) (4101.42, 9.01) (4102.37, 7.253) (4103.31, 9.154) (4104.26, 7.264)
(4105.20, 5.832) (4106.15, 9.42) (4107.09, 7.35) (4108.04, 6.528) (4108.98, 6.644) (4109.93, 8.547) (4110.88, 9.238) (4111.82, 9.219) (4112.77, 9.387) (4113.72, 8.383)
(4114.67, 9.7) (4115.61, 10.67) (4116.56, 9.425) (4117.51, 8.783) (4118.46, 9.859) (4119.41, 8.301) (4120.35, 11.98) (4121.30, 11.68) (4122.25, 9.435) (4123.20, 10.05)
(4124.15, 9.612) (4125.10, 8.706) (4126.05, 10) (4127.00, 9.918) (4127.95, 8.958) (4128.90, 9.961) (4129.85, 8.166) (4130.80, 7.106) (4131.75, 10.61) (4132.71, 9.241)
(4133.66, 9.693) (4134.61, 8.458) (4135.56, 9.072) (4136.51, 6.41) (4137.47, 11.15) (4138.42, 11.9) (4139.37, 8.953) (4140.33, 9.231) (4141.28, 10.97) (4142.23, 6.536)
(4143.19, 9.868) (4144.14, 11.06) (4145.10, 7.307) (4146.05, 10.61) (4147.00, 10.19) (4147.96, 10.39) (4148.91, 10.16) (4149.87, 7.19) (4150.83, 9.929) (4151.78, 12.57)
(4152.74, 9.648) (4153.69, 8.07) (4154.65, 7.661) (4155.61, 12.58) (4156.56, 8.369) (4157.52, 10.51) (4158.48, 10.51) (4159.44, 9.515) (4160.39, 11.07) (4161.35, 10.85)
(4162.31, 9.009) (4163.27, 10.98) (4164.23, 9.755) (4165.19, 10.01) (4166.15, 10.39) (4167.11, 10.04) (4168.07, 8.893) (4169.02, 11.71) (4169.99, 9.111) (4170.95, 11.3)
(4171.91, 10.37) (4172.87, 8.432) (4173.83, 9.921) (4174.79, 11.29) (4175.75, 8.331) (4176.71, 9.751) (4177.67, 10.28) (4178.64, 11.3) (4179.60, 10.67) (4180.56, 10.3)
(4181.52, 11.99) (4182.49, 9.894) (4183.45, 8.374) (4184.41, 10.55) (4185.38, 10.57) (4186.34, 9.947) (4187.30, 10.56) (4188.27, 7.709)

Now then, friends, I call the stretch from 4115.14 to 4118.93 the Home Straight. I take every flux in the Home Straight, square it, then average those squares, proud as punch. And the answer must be 94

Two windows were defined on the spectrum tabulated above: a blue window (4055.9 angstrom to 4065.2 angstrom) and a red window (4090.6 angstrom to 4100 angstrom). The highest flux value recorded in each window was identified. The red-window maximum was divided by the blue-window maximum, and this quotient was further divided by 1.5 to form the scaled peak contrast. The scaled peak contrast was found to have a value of 0.60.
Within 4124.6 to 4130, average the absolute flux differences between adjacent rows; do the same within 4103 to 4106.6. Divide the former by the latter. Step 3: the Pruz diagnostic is 0.45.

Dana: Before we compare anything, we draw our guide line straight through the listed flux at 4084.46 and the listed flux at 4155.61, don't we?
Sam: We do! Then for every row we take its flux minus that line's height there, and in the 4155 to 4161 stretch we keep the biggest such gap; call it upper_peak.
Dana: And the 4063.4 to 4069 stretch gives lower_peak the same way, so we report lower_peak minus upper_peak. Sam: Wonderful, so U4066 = 3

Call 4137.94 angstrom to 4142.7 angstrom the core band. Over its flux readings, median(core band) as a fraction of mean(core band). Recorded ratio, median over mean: 0.97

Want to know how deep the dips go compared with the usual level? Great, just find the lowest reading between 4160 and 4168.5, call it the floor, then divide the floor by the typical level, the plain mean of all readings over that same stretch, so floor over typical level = 0.88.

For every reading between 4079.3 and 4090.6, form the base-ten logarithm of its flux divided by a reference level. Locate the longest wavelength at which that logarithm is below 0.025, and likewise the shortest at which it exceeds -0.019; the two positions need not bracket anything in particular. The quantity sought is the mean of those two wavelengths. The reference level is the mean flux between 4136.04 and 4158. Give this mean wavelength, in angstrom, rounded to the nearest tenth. 4085.4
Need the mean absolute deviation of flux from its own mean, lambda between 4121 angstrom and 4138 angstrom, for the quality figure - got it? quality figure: 1.0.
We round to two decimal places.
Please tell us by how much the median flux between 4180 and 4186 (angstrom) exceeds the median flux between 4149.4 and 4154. 0.78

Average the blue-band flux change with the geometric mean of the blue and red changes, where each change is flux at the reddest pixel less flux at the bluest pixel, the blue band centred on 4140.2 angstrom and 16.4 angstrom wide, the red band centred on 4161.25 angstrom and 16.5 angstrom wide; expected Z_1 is 1.6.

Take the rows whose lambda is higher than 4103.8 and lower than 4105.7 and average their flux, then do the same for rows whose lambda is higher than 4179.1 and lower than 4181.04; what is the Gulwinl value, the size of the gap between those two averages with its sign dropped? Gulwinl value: 3.9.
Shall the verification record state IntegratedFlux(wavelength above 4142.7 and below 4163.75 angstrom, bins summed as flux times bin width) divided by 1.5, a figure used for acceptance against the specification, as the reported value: 139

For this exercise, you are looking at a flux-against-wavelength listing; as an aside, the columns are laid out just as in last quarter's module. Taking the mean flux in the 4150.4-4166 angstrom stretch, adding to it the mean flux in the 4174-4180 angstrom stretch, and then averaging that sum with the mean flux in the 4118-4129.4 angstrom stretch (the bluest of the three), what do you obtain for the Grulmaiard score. 15.10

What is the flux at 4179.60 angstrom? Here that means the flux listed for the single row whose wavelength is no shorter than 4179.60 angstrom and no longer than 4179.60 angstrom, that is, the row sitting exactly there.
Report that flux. 10.67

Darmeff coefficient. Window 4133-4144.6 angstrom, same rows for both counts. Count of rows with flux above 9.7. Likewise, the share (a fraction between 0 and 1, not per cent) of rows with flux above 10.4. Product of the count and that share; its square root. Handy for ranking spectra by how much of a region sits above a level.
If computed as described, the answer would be 1.3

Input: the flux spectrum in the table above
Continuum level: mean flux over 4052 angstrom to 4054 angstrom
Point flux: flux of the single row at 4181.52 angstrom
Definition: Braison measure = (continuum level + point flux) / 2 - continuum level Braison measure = 1.6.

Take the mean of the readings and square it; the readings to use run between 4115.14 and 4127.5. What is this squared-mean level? 98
